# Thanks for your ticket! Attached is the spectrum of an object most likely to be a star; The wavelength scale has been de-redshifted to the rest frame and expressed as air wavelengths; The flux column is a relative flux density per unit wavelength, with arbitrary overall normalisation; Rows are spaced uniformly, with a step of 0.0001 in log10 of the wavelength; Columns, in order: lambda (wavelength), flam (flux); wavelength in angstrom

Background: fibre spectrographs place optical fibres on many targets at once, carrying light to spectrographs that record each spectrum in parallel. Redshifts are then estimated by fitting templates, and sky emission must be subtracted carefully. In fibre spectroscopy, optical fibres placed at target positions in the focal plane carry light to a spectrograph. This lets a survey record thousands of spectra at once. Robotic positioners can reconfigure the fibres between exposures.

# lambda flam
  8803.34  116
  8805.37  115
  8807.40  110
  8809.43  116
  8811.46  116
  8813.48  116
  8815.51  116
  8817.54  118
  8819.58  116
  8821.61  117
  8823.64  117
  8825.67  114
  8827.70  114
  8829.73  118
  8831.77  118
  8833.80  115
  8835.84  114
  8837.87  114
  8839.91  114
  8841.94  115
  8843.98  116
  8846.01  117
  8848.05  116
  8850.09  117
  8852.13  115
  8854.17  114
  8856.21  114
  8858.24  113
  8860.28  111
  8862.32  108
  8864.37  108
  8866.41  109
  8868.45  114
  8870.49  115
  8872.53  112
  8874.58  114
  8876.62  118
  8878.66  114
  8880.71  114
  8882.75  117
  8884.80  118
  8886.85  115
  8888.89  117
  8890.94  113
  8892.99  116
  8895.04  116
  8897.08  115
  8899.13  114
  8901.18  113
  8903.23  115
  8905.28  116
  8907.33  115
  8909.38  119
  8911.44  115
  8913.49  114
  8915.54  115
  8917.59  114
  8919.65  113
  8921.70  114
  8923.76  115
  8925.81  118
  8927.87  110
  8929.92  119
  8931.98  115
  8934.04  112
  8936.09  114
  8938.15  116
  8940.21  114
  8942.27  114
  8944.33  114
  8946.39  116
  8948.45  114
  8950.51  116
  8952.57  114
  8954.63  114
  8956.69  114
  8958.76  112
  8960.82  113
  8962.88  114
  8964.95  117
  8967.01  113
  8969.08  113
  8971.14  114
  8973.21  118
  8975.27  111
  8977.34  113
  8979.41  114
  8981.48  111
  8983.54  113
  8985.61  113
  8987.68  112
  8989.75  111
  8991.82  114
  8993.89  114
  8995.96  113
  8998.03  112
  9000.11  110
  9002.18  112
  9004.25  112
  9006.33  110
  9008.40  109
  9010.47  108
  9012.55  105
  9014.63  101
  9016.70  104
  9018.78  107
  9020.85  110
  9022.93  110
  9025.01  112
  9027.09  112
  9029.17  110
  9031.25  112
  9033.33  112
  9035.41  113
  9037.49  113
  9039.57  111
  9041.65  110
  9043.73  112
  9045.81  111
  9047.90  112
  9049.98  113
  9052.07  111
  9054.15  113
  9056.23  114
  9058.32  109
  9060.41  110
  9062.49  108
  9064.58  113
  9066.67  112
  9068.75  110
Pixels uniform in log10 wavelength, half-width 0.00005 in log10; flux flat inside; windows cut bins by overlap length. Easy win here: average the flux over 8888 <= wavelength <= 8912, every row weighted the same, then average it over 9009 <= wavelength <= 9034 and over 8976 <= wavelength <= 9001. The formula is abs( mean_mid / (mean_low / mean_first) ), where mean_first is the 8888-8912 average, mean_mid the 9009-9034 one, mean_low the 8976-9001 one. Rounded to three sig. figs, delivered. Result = 111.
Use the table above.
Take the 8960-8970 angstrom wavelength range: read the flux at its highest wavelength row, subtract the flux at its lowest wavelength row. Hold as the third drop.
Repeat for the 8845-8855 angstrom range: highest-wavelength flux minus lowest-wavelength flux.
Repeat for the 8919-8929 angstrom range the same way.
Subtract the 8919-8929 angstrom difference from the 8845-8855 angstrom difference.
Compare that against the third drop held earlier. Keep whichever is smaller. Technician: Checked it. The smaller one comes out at 0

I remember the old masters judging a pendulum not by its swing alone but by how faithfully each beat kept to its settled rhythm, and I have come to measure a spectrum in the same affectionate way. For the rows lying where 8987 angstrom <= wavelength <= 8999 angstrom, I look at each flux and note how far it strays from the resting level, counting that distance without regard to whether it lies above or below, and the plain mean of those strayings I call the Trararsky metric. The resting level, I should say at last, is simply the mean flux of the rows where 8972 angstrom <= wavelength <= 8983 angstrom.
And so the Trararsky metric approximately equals 1.1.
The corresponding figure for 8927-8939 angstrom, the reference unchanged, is 2.5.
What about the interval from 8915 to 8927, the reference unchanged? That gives 1.6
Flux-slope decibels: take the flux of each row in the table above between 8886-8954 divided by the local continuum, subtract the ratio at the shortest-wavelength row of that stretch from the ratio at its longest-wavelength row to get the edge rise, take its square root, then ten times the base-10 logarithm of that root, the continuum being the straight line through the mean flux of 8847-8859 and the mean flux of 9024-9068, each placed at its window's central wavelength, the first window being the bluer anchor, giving -15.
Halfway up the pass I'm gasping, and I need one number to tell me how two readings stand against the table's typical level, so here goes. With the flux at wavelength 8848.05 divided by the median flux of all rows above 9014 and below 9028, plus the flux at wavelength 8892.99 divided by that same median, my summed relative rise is 2.11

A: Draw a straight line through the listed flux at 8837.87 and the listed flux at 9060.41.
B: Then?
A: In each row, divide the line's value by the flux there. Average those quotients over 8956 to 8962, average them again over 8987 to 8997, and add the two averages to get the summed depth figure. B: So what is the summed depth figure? 1.98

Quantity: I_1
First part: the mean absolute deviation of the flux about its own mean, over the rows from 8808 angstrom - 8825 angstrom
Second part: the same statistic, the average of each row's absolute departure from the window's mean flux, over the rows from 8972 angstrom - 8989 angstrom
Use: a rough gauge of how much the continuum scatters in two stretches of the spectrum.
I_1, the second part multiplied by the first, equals 1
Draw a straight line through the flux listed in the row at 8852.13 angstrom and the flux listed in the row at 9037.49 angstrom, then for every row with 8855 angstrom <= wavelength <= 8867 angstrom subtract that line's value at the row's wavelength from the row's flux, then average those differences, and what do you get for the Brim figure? -4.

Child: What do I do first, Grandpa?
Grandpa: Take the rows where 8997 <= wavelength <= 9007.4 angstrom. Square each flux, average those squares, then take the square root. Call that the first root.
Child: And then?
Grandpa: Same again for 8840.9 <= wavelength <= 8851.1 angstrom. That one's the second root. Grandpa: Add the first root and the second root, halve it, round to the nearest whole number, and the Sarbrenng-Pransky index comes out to 114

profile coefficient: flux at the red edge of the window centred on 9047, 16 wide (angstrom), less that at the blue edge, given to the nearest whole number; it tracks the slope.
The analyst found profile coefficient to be 2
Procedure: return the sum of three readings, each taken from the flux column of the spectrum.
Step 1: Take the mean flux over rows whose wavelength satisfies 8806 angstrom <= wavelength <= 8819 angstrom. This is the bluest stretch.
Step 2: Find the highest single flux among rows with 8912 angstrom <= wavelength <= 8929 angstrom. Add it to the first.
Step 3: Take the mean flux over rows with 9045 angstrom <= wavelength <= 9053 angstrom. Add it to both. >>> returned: 345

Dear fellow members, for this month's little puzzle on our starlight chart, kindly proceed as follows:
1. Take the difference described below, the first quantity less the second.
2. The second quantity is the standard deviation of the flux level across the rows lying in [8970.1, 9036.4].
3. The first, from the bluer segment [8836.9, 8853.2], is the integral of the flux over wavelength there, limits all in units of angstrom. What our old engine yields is 1879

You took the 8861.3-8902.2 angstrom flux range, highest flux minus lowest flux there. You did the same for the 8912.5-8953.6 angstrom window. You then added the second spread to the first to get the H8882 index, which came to 19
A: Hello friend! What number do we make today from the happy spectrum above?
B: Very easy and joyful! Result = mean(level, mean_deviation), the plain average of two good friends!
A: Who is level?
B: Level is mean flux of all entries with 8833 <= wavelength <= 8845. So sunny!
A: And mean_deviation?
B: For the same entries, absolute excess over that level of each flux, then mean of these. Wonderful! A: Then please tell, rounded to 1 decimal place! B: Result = 57.7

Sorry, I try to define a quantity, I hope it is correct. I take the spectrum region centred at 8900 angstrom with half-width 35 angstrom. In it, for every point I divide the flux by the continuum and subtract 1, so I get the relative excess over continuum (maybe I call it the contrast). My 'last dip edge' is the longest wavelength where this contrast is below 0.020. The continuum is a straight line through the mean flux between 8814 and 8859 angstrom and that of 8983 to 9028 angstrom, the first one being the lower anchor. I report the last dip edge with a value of 8934.04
